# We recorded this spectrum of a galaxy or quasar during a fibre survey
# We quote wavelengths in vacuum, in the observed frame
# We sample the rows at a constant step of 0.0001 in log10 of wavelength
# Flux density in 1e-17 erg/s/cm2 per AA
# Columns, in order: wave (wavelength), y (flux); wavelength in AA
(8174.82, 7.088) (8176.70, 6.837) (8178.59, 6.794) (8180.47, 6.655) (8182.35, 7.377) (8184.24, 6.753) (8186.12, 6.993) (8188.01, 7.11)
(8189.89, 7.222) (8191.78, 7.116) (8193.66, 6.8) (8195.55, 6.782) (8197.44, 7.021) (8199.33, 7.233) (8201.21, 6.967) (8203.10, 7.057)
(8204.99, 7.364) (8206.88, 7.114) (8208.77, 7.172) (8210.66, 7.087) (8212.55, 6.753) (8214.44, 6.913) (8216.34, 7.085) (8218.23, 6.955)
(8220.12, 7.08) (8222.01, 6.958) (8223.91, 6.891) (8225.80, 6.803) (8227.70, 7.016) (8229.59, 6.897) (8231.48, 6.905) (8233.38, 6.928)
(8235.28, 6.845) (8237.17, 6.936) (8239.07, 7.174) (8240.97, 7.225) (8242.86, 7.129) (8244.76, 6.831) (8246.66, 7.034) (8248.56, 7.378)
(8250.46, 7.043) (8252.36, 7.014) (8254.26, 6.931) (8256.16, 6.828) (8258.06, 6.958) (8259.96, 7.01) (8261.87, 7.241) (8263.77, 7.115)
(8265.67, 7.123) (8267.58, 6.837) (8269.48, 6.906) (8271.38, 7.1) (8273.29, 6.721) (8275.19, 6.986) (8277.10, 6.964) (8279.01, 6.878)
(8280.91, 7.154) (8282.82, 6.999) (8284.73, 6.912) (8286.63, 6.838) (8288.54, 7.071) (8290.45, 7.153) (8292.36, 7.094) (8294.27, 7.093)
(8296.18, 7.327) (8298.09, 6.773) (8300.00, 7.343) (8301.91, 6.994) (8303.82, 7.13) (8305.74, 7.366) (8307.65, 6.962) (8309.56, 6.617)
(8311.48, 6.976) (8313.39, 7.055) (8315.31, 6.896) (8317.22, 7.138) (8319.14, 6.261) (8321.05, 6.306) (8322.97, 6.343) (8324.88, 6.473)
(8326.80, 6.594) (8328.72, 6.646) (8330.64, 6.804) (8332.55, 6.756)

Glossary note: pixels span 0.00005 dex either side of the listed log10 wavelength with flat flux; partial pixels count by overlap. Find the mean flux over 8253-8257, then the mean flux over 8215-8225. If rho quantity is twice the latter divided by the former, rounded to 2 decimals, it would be 2.03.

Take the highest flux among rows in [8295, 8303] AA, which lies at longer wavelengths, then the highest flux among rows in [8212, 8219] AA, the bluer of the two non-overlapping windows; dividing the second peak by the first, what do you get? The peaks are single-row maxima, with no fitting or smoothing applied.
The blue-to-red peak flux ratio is 0.96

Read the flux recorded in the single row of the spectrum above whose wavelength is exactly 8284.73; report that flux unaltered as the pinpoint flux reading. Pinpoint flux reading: 6.912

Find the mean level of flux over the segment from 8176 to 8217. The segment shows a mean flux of 7.01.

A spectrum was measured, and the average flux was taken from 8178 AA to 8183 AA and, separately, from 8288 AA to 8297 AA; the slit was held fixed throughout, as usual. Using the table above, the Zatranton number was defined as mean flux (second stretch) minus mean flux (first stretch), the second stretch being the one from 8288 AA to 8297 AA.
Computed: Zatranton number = 0.21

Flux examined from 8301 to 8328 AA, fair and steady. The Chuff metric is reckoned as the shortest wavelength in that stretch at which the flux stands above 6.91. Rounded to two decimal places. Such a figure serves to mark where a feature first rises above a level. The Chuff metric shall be 8301.91 AA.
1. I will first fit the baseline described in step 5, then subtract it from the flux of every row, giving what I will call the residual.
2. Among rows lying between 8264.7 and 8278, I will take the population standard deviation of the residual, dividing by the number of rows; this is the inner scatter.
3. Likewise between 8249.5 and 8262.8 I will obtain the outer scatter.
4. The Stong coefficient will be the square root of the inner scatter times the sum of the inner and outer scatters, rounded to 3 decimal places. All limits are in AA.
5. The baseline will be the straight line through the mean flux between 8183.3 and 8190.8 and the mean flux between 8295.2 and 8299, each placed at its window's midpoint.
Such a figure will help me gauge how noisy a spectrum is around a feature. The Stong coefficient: 0.181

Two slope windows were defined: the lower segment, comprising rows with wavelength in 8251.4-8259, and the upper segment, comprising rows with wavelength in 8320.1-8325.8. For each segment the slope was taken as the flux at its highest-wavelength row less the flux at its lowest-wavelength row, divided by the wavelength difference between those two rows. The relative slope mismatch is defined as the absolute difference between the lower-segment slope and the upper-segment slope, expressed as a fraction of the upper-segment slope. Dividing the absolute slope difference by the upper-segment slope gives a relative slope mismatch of 1.2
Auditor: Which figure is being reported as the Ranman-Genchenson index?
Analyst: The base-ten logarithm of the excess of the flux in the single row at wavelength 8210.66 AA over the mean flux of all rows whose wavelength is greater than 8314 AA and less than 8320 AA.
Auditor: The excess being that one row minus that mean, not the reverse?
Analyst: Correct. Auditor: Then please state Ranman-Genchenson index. -0.5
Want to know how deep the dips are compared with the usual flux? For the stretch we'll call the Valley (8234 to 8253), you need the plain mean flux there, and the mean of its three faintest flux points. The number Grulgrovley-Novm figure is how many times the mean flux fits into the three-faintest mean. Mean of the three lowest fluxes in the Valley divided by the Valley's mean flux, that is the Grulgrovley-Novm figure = 0.973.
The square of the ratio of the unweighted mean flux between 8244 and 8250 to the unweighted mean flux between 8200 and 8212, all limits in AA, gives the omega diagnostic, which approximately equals 0.99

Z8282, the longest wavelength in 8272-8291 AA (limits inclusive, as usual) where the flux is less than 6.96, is 8286.63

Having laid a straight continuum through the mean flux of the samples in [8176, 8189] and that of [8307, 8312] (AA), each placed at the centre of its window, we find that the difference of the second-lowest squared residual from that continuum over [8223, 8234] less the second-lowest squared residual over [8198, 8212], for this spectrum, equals -0.019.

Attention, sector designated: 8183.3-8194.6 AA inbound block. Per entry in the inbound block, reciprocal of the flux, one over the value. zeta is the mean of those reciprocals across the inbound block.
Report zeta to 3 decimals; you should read 0.143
